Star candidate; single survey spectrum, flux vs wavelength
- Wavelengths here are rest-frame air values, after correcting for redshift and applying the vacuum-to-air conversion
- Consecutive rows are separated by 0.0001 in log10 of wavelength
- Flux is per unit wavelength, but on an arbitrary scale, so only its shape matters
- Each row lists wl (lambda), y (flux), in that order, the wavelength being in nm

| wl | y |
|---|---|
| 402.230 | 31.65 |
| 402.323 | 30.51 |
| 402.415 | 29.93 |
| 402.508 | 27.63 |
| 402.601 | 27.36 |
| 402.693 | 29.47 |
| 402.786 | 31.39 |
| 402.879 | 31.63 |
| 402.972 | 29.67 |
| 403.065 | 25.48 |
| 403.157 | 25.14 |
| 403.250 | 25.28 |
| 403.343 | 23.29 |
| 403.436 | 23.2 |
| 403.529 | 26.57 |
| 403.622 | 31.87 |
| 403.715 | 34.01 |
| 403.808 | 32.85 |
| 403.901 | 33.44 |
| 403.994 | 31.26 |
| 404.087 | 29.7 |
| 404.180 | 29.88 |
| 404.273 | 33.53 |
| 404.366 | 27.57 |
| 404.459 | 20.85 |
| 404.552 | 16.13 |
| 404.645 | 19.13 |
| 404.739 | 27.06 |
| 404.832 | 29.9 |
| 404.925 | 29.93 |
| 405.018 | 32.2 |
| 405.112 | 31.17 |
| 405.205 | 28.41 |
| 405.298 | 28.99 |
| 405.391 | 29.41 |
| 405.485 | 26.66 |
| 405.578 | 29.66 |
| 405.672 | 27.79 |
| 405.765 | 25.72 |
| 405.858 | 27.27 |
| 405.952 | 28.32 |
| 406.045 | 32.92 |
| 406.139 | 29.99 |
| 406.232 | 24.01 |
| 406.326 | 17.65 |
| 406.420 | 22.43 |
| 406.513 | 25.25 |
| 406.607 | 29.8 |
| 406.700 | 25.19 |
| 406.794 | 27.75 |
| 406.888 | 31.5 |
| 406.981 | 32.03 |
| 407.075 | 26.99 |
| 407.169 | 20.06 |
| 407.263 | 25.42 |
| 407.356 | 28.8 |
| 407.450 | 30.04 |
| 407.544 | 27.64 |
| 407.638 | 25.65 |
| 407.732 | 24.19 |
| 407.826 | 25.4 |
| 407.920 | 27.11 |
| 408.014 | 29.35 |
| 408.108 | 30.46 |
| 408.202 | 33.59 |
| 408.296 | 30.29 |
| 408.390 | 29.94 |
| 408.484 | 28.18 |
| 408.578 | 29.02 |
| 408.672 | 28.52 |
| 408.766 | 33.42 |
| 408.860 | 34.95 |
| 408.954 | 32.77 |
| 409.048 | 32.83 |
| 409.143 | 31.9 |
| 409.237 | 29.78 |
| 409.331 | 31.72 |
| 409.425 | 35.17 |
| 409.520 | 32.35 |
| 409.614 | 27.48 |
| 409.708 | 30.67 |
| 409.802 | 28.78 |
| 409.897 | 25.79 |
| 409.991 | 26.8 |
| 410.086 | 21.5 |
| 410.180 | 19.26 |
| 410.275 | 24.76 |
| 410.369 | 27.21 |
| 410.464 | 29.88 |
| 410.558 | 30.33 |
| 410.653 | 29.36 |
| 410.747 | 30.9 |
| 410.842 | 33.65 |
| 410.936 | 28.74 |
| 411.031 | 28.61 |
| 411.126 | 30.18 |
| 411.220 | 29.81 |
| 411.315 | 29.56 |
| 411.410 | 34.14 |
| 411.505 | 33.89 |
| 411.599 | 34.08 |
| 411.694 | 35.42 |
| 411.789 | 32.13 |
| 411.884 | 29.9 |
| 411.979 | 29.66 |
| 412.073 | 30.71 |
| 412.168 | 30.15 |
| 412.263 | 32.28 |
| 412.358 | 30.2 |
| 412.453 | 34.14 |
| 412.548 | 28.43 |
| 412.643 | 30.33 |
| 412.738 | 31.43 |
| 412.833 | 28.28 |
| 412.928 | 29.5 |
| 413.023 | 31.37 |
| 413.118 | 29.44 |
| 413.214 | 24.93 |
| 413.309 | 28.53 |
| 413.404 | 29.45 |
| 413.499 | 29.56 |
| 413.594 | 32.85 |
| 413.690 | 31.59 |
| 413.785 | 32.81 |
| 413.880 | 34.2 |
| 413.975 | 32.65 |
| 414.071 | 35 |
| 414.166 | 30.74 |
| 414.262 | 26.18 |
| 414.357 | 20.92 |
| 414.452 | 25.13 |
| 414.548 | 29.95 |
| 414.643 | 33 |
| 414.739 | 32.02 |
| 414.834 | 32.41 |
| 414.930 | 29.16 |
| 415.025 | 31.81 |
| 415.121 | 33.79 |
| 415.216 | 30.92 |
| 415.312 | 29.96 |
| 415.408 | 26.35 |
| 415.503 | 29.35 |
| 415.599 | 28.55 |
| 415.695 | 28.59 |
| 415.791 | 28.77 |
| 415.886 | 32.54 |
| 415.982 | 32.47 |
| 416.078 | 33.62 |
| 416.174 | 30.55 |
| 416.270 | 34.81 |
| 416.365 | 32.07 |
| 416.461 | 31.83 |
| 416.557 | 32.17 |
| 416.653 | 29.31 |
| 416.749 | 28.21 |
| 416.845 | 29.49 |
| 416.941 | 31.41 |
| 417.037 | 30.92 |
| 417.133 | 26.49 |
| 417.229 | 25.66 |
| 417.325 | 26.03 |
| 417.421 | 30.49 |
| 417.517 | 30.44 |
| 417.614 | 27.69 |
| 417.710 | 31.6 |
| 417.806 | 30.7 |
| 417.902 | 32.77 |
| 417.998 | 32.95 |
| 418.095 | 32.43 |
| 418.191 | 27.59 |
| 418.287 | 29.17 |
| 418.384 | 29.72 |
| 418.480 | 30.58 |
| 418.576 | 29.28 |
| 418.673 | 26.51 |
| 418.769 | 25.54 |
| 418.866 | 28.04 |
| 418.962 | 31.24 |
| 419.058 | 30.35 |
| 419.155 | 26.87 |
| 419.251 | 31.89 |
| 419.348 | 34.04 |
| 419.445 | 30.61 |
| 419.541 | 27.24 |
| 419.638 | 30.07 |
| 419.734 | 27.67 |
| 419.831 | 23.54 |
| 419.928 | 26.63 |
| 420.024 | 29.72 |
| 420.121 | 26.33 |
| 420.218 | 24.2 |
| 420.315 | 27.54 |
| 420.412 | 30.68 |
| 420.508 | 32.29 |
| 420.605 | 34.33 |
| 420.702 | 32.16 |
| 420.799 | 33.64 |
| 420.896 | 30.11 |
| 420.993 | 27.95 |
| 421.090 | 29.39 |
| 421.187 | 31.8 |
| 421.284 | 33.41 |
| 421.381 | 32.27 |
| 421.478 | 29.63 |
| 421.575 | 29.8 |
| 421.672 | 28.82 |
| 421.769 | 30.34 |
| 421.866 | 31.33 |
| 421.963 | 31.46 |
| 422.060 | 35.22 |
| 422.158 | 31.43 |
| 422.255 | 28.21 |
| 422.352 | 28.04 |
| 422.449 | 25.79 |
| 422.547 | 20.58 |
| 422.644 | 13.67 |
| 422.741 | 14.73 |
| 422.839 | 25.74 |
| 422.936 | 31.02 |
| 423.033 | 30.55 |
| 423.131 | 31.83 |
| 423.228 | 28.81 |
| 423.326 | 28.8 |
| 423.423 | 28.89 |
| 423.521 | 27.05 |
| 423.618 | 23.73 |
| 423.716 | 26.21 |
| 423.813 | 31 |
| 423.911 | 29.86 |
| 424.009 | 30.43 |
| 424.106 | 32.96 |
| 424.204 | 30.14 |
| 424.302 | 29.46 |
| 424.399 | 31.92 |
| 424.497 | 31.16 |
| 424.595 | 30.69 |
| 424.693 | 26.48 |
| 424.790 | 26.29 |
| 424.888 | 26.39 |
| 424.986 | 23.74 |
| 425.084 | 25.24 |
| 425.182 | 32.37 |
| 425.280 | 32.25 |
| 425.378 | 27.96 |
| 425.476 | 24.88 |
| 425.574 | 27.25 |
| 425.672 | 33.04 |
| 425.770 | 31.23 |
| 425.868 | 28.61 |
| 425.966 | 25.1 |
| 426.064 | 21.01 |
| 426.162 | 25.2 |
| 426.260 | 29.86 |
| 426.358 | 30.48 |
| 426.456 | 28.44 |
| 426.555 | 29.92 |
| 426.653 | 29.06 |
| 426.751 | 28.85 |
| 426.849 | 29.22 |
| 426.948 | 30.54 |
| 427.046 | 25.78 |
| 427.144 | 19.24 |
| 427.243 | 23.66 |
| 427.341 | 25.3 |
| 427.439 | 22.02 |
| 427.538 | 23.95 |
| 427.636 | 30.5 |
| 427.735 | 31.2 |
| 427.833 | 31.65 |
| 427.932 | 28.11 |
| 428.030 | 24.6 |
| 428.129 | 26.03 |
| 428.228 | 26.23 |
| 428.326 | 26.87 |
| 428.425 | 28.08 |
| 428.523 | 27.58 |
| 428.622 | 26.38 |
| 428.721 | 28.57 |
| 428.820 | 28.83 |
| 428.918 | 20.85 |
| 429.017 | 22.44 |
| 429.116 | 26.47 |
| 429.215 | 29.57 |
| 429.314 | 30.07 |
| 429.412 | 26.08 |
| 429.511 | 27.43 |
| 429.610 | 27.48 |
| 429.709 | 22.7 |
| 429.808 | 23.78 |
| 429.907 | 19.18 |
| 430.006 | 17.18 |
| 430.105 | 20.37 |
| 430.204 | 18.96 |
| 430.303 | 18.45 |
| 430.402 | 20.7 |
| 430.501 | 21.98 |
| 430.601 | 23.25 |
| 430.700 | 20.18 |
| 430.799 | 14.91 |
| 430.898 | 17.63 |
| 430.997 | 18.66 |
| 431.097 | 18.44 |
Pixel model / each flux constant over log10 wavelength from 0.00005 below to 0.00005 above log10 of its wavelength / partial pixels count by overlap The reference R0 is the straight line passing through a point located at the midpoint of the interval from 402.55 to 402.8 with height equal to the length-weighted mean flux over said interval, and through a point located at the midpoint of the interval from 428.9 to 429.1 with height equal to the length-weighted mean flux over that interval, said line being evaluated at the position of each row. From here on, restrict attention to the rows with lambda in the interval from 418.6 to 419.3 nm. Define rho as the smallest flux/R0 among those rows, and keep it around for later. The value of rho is 1.02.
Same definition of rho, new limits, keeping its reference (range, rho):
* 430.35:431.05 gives 0.68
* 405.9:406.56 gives 0.63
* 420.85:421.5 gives 1.14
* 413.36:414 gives 1.11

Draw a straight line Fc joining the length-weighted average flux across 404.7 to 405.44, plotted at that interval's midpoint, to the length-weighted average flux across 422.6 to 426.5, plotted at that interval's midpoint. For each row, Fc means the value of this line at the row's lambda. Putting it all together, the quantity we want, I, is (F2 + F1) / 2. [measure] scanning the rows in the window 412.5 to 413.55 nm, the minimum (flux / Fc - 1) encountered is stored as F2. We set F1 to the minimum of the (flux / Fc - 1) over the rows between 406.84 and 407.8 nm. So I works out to -0.23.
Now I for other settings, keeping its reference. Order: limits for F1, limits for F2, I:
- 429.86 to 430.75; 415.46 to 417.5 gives -0.24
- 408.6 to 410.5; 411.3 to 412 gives -0.16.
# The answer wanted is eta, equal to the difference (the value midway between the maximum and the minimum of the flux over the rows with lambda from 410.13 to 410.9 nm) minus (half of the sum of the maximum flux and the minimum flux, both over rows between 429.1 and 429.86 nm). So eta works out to 0.1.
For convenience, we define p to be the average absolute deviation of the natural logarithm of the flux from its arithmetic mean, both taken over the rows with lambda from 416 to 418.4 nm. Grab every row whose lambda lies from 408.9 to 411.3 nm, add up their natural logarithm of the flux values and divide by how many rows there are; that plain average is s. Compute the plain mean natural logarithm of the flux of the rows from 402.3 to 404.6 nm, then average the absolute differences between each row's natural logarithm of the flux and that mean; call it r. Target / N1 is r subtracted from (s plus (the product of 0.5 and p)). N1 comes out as 3.270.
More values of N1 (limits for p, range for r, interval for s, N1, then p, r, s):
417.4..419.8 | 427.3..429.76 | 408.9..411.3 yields 3.312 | 0.06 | 0.09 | 3.37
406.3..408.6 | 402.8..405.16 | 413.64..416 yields 3.314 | 0.11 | 0.15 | 3.41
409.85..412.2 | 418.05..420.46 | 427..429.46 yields 3.239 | 0.10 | 0.07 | 3.27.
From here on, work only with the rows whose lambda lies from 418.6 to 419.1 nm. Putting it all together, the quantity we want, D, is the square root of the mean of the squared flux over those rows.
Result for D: 28.4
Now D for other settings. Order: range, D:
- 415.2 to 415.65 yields 29.1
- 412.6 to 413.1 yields 30.2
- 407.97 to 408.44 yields 30.8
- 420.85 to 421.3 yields 30.6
